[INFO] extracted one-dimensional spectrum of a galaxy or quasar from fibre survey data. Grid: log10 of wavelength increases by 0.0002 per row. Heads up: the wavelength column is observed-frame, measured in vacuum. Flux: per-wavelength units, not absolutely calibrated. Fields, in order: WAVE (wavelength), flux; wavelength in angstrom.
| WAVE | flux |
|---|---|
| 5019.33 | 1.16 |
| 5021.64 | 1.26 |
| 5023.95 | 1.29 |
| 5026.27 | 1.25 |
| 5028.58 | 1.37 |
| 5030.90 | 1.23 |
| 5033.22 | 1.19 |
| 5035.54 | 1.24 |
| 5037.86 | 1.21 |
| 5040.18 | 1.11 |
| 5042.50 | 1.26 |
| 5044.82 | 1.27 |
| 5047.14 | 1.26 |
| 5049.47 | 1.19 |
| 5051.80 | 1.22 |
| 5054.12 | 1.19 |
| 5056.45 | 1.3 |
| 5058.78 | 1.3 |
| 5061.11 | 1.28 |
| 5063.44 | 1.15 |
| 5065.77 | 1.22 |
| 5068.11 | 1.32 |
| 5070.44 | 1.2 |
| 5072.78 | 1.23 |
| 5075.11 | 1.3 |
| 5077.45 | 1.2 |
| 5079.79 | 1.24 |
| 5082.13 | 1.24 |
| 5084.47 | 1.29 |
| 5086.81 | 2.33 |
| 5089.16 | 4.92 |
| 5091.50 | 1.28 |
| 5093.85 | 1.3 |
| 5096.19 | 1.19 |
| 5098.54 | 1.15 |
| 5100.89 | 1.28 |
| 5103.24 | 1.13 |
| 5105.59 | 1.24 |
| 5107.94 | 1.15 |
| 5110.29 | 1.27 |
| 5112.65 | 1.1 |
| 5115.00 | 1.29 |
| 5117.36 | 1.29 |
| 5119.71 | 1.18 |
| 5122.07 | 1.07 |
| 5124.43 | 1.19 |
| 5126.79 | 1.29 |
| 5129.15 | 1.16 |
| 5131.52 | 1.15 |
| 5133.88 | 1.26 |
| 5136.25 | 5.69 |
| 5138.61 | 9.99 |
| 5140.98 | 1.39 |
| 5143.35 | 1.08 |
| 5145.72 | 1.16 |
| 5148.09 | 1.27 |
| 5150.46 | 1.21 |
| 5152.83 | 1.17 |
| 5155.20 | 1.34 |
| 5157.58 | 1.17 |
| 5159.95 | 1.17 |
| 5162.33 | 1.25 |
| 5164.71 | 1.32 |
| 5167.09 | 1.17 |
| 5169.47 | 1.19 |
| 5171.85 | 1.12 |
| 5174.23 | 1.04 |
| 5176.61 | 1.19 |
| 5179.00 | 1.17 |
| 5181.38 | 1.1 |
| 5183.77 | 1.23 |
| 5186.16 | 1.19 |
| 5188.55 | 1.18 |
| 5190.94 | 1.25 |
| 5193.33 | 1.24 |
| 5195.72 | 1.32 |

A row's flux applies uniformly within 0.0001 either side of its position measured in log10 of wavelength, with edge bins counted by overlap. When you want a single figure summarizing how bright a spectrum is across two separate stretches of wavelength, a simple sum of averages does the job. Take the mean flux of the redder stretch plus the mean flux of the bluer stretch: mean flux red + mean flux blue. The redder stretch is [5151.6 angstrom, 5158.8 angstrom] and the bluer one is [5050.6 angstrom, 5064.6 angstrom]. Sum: 2.47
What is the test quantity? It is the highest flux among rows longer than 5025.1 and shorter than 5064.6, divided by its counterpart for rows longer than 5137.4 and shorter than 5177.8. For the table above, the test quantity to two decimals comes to 0.14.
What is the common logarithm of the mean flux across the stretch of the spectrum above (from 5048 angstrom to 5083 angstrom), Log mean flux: 0.093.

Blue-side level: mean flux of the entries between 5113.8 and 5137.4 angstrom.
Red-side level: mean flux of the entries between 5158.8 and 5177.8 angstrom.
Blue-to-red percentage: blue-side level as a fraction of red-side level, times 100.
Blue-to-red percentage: 140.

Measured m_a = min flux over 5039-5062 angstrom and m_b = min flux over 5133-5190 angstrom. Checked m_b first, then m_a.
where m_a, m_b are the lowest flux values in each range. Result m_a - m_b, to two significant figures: 0.070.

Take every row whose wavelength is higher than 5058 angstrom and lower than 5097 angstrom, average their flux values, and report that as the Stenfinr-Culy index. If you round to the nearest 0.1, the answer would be 1.5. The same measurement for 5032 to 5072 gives 1.2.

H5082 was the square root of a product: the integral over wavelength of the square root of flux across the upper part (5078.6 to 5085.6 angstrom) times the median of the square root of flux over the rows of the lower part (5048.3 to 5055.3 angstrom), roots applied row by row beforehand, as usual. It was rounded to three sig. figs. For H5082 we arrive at 2.93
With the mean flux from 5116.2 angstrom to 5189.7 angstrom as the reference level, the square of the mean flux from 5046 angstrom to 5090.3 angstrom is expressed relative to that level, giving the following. 1.37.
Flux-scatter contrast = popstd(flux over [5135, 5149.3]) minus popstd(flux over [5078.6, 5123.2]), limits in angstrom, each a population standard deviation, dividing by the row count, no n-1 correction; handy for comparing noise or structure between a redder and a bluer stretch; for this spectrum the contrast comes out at 2.5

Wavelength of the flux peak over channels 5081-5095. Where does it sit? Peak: 5089.16 angstrom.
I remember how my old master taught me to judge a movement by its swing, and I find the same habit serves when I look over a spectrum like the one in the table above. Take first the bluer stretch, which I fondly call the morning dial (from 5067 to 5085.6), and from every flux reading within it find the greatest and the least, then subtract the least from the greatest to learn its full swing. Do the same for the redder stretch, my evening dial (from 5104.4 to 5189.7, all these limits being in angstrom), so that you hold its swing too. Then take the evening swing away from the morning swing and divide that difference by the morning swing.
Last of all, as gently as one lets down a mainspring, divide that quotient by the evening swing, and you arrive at -8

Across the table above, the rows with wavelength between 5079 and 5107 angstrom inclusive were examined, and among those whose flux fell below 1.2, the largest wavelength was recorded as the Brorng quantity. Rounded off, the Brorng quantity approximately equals 5103.24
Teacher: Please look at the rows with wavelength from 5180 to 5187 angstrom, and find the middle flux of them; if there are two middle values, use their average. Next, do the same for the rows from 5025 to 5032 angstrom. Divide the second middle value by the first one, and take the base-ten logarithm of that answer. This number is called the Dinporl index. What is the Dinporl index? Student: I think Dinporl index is 0.021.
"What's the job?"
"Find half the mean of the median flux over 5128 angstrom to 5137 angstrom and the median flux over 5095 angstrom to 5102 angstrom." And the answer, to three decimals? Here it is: 0.600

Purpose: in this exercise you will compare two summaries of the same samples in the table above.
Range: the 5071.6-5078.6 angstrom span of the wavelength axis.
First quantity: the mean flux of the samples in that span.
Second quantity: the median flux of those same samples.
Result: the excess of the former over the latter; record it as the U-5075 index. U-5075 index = 0.013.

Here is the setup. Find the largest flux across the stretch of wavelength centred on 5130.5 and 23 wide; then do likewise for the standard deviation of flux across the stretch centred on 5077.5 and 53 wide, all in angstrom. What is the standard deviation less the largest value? -9.2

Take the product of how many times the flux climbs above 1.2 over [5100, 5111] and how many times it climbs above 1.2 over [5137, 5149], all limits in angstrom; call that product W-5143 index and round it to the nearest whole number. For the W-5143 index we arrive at 9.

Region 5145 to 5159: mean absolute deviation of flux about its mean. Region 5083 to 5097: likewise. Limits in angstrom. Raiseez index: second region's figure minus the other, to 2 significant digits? 0.99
